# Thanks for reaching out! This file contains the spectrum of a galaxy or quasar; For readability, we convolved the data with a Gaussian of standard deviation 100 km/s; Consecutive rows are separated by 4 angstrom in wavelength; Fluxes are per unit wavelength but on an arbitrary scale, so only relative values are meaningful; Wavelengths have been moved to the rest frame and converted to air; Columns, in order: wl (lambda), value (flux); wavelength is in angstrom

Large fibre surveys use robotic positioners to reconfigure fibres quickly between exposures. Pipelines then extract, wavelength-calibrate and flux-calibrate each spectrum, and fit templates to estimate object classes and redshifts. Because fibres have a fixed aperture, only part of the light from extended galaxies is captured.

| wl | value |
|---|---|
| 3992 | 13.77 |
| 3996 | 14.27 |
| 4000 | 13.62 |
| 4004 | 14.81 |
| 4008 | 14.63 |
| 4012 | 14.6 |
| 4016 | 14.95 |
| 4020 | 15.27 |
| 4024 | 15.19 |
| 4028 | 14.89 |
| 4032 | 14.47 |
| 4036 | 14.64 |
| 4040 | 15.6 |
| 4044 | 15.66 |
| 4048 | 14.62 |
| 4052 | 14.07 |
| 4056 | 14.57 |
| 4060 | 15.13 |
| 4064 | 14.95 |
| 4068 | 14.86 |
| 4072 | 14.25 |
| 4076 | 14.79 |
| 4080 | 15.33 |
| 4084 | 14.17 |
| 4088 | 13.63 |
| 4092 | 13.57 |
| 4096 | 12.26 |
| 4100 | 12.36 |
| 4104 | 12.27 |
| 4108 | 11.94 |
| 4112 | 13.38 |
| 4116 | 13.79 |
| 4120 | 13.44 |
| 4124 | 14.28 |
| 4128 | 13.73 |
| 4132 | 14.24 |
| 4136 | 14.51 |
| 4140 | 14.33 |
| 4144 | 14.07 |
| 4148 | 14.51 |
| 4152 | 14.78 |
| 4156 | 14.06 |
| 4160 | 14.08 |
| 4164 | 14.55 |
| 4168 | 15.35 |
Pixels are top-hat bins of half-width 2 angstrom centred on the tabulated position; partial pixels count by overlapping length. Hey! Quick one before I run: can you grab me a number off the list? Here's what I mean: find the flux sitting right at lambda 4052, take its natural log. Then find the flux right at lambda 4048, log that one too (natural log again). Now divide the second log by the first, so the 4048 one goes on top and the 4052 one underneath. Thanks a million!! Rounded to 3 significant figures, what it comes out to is 1.01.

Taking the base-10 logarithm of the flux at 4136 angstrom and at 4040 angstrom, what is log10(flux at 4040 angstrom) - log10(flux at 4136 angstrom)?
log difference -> 0.031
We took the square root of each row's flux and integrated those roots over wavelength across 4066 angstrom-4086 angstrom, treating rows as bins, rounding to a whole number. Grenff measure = 77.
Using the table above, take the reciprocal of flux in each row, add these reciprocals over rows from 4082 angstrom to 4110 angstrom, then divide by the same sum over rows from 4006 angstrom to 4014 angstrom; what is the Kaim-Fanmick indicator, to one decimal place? 4.0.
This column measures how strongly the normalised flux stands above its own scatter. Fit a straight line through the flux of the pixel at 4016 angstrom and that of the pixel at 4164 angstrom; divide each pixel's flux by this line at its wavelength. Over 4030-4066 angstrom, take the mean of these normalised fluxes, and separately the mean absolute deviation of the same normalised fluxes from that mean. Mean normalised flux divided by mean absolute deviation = 34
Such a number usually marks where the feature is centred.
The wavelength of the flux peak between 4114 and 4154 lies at 4152 angstrom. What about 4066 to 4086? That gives 4080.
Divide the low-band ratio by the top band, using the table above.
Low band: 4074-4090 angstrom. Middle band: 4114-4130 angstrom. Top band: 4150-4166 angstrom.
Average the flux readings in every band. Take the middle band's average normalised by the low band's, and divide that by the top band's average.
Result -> 0.0664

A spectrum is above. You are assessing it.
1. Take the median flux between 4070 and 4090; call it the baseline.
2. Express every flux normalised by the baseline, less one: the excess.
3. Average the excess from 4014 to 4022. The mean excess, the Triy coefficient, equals 0.060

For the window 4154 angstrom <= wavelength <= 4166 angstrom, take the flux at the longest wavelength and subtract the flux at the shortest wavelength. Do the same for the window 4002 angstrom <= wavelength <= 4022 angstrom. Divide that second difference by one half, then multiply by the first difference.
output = 0.5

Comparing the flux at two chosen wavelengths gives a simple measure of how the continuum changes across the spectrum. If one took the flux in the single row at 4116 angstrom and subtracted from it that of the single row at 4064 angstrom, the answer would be -1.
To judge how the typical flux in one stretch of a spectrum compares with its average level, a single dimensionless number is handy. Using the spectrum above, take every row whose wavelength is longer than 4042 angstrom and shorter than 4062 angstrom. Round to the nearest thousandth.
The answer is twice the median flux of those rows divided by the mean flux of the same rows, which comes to 1.974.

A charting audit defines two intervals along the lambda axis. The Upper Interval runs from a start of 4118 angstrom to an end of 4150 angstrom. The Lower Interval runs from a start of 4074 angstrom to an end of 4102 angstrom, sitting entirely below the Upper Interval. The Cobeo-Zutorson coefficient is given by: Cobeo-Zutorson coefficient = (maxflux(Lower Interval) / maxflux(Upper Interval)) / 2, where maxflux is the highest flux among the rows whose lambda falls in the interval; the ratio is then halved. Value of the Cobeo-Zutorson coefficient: 0.528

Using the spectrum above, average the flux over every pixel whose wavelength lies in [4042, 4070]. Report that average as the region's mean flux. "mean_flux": 14.8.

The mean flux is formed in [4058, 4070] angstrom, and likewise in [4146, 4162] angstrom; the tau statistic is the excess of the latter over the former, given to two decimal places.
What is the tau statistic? -0.62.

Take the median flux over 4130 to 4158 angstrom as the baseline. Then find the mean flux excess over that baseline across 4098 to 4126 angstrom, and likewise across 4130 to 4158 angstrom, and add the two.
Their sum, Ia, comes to -1.2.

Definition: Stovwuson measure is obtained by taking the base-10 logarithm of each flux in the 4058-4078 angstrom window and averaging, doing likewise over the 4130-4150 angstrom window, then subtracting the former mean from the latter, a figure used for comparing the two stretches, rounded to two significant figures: -0.014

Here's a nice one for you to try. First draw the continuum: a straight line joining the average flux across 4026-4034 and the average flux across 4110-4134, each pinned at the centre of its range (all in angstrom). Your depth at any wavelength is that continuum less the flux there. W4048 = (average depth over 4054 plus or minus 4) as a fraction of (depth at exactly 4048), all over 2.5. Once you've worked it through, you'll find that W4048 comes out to -0.48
